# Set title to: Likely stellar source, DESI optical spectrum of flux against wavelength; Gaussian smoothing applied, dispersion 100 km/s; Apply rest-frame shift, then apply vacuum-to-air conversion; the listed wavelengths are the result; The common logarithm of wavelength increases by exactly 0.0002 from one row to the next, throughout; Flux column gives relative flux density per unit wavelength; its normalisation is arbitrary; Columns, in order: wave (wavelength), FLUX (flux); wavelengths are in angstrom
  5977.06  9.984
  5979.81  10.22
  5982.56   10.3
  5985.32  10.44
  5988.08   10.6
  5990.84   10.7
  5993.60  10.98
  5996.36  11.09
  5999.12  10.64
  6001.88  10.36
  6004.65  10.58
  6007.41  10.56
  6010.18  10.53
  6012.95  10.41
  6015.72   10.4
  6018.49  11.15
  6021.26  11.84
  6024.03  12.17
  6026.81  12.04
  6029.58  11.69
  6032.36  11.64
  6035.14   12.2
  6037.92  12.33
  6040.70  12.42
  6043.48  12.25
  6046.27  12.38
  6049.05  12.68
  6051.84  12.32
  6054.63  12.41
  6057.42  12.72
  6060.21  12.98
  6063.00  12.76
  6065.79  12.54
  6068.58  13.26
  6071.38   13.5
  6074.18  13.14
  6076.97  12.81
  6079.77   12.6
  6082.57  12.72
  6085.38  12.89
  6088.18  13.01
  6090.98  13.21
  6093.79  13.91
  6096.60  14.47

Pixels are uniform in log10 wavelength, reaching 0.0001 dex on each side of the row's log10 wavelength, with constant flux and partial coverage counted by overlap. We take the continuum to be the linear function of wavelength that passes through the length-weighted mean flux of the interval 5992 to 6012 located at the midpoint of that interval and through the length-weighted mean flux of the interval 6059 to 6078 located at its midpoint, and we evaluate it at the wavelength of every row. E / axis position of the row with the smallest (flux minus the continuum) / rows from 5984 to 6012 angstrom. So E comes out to 6010.18 angstrom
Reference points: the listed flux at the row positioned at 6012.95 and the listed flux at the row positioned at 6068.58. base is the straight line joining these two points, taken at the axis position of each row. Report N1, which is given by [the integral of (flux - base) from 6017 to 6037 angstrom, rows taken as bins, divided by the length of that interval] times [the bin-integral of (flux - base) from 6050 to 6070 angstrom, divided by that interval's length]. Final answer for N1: -0.1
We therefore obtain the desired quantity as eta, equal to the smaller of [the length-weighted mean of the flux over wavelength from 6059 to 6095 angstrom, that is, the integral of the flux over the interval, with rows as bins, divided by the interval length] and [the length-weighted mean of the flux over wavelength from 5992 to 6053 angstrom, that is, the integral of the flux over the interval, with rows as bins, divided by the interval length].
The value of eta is 11.5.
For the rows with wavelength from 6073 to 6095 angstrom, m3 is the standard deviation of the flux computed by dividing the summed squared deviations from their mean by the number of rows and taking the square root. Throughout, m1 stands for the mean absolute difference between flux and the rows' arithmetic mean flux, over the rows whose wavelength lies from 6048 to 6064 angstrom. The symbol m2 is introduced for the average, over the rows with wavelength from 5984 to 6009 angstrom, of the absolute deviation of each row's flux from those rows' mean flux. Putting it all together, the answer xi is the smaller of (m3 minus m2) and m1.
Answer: 0.19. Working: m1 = 0.19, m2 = 0.17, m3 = 0.38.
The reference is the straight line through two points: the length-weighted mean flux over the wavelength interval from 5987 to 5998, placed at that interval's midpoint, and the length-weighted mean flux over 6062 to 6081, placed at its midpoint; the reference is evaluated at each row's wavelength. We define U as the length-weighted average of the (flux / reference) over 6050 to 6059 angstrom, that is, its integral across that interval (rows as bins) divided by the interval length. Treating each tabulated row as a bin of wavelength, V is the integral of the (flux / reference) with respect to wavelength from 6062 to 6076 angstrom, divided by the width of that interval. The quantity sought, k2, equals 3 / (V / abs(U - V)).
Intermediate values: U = 1.00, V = 1.01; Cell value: 0.038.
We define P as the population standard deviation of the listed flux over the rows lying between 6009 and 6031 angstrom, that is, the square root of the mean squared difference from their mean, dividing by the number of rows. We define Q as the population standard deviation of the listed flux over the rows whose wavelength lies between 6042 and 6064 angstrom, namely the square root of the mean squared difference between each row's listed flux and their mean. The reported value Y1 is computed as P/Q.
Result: 2.9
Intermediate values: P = 0.70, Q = 0.24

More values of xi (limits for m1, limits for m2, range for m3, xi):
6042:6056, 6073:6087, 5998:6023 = 0.11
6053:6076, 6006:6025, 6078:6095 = -0.18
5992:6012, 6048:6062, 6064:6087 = 0.11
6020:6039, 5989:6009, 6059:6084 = 0.11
